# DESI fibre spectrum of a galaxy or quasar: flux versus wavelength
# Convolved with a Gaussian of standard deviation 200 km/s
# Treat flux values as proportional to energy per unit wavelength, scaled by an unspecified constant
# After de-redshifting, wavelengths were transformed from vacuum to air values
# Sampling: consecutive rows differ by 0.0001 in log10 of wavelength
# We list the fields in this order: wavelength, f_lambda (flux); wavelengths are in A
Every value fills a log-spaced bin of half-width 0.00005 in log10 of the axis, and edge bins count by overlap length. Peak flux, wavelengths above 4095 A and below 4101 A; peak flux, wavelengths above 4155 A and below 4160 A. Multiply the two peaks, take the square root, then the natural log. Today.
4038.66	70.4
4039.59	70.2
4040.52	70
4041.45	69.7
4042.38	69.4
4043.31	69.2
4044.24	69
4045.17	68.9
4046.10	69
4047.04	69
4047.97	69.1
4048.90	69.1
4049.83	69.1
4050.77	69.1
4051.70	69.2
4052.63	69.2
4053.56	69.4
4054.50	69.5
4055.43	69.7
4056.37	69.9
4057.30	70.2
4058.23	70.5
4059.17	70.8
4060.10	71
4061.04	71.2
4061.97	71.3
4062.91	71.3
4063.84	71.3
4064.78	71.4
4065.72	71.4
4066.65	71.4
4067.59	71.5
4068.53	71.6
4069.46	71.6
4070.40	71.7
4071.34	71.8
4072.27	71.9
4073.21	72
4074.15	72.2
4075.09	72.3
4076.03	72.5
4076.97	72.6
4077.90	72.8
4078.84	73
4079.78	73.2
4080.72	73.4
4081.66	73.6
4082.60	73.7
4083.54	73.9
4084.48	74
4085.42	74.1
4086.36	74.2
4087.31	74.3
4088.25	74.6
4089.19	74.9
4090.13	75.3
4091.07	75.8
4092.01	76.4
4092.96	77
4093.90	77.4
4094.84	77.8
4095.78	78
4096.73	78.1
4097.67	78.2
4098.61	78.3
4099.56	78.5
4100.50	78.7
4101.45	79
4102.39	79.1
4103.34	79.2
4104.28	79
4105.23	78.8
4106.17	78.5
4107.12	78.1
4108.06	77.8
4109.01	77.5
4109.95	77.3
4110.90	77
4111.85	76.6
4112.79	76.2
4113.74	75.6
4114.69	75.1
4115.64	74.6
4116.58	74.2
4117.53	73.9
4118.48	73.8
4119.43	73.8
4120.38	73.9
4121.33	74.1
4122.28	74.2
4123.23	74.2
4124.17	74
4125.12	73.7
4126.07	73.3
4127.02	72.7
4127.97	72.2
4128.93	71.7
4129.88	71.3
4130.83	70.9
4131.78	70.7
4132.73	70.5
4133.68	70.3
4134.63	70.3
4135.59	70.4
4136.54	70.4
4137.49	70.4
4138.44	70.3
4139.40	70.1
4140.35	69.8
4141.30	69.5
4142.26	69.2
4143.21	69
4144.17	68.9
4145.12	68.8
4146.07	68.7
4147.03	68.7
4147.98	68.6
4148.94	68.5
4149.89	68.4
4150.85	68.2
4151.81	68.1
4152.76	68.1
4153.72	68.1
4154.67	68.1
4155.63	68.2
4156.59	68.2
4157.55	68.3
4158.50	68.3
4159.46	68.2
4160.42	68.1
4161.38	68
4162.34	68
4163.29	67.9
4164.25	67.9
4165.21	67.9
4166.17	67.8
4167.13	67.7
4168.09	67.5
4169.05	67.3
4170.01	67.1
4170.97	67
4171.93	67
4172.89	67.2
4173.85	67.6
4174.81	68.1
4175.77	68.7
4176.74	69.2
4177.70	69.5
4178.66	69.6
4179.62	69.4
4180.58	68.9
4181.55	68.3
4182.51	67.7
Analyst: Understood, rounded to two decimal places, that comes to 4.29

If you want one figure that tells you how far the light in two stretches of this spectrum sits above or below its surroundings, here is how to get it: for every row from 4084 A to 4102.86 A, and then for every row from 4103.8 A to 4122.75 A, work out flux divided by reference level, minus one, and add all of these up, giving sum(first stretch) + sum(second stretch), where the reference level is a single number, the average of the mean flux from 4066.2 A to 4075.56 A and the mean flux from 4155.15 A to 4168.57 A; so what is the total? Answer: 3.7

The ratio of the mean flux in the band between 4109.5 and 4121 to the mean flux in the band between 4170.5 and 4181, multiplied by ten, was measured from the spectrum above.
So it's 11.0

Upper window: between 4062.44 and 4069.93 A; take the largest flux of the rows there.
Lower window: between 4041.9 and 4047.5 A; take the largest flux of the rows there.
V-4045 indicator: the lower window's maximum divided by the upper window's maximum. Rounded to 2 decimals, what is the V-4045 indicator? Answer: 0.97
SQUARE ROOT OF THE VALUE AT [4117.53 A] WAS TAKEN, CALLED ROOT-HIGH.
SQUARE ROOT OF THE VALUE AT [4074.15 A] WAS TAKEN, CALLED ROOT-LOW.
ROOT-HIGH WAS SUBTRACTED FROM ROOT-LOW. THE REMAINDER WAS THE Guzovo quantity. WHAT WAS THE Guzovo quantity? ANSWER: -0.10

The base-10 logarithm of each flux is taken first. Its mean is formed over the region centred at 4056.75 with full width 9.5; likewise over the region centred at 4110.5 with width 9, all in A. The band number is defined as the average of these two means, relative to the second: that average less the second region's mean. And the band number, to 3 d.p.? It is -0.020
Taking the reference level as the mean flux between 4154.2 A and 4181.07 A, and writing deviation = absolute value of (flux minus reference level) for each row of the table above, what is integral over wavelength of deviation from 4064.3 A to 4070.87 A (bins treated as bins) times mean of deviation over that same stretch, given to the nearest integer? 77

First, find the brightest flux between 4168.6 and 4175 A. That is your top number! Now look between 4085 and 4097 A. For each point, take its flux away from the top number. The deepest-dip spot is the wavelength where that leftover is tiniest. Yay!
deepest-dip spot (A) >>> 4096.73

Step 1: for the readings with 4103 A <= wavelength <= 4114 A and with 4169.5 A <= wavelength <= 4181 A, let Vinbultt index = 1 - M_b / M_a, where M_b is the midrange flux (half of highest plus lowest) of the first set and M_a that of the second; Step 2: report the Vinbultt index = -0.13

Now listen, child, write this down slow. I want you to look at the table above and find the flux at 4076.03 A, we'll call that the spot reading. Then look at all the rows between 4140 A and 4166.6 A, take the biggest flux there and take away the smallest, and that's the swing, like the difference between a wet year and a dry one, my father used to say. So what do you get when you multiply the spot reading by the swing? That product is 145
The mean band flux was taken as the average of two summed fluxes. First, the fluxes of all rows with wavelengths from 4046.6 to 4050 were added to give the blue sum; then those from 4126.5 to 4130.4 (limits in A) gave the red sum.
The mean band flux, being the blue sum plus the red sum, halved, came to 282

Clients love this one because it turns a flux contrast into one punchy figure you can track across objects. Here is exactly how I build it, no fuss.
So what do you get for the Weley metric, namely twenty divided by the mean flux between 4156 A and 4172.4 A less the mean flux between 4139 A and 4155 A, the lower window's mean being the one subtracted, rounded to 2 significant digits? -20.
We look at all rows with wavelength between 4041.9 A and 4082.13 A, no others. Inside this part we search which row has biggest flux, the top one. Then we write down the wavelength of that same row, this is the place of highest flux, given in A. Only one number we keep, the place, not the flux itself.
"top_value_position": 4081.66 A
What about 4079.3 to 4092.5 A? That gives 4092.01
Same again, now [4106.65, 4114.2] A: 4107.12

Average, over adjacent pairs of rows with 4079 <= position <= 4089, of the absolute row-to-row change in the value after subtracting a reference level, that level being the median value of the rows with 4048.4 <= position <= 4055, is 0.16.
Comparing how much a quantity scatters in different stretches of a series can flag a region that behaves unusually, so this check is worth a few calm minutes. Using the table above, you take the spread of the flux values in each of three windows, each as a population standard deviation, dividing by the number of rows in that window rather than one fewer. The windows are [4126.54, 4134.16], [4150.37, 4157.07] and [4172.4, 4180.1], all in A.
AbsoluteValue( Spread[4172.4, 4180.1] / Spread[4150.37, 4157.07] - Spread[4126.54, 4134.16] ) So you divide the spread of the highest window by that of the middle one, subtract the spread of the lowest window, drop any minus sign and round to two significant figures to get 17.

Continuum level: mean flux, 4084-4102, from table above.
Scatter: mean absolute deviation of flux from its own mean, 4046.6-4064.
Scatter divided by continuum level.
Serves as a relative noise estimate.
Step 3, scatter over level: 0.011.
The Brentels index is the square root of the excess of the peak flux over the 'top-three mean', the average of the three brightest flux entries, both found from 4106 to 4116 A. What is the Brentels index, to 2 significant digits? 0.61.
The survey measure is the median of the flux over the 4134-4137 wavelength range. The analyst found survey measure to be 70.4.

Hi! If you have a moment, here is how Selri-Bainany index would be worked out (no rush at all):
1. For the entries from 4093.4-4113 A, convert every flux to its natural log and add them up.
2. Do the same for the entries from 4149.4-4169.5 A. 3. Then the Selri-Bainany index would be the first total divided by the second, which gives 1.03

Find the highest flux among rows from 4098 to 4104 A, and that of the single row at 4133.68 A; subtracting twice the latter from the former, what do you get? -61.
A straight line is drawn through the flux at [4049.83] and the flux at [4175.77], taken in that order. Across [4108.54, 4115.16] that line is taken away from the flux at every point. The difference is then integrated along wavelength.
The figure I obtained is 50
